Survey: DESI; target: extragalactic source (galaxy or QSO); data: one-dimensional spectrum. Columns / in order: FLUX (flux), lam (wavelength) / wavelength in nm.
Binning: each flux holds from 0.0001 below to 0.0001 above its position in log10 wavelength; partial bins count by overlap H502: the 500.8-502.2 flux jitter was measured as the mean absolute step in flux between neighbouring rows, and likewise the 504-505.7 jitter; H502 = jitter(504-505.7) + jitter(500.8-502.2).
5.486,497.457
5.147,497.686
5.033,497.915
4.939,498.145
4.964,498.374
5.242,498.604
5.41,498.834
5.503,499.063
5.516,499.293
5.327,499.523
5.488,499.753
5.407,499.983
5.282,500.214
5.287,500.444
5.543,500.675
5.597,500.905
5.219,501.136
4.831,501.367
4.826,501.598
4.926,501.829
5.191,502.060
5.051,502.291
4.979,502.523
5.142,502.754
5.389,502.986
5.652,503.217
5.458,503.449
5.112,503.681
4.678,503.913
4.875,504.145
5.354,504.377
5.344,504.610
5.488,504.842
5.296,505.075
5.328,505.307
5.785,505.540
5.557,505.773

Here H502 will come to 0.45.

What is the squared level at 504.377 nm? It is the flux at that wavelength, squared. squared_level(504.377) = 28.7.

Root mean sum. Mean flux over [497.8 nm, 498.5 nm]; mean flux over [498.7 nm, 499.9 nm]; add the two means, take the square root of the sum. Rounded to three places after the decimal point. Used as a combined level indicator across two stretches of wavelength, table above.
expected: 3.229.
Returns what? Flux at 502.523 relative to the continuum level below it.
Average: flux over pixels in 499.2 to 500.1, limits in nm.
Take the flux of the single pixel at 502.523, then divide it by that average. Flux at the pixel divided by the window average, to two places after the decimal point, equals 0.92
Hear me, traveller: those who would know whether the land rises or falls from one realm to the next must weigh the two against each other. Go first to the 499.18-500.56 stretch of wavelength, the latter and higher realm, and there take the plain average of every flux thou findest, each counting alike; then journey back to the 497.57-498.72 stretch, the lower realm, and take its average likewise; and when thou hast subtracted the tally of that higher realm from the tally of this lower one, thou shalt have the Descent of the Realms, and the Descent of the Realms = -0.32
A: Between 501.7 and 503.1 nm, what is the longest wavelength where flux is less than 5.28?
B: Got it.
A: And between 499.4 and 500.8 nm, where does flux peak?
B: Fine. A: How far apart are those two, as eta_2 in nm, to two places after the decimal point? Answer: 2.08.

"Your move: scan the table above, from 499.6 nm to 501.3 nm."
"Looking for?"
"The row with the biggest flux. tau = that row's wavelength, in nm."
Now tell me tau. 500.905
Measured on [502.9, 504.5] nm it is 503.217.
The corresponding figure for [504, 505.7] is 505.540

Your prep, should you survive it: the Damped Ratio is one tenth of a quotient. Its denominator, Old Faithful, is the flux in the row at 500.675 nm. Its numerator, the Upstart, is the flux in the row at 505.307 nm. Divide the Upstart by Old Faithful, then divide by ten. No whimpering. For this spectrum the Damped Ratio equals 0.096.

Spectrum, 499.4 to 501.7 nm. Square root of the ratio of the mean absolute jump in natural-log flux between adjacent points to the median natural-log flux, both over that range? 0.135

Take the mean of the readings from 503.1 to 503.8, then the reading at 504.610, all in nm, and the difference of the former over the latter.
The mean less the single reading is 0.06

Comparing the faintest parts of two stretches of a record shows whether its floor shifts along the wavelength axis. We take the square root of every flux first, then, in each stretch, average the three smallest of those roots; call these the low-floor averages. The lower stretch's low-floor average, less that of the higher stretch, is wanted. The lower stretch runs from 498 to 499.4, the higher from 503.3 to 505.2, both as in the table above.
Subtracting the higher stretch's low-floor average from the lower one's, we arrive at 0.036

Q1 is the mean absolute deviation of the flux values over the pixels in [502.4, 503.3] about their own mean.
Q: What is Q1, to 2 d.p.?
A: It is 0.23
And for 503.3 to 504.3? 0.25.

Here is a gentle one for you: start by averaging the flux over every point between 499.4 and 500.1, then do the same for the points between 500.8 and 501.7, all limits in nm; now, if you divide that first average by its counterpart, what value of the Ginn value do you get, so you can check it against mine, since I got 1.06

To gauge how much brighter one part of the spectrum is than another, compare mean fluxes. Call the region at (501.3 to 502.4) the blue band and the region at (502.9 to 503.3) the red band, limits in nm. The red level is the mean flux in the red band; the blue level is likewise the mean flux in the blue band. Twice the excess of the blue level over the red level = -1.1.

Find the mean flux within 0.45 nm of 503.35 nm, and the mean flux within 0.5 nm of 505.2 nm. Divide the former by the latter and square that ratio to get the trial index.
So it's 0.97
